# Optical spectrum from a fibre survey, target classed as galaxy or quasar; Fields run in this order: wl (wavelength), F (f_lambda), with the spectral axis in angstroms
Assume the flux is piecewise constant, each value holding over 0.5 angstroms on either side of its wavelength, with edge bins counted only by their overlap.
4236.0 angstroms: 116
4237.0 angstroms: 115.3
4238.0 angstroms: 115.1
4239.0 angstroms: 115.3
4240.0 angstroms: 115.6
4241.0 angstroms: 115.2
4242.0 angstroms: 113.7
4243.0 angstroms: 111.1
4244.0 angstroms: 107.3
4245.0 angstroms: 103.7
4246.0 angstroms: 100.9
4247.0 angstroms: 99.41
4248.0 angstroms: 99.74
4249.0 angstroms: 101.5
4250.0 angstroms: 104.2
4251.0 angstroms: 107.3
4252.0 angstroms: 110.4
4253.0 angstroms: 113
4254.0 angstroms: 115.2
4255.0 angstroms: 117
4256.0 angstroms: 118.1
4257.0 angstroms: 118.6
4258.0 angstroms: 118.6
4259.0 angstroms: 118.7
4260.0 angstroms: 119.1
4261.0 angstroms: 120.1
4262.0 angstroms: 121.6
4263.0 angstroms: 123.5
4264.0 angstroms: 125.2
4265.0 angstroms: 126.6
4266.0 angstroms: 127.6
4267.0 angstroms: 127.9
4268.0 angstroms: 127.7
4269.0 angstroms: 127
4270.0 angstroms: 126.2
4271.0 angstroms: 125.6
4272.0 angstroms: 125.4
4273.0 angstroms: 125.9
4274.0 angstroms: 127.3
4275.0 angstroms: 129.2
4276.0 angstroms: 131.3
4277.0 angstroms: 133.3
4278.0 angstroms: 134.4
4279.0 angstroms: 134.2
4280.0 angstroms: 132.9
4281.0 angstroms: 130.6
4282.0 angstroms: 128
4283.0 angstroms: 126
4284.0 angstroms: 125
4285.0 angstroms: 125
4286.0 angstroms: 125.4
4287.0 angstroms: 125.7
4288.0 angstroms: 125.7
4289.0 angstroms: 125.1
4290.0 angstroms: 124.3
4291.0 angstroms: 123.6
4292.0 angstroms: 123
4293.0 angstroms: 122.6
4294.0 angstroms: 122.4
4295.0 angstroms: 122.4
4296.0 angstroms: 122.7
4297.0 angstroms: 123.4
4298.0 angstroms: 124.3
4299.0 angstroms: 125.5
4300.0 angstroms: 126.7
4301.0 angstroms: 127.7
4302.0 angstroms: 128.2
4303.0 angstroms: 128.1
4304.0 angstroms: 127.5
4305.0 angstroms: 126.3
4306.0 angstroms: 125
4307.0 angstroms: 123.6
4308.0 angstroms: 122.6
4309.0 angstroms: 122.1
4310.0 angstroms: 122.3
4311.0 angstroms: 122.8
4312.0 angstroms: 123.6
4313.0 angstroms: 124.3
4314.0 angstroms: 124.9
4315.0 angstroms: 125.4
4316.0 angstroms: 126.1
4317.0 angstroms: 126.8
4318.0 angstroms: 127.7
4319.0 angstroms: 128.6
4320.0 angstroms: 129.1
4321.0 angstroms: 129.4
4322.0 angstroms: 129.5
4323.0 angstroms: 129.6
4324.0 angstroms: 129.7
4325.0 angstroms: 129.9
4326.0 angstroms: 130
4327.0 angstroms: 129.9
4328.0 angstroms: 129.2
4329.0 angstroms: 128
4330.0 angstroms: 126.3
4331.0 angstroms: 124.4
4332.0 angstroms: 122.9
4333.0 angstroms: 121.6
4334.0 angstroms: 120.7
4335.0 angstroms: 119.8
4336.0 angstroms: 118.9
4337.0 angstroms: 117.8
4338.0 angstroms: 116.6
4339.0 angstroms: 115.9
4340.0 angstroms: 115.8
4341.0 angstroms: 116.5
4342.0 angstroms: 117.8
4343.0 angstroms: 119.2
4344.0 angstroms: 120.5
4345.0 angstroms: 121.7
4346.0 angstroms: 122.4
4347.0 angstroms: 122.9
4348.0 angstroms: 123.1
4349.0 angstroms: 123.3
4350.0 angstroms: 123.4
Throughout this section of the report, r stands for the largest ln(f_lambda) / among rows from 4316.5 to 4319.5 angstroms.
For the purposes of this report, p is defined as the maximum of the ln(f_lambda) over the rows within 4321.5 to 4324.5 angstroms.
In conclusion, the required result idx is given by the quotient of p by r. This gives 1.002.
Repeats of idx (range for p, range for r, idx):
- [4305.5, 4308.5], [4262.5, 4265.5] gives 0.997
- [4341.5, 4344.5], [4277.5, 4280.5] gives 0.978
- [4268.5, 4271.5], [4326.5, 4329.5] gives 0.995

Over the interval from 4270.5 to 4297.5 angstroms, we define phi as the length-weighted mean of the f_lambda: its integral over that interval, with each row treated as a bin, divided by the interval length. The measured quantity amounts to 127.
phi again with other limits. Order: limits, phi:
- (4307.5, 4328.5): 127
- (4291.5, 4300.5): 124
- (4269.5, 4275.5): 127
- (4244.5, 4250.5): 102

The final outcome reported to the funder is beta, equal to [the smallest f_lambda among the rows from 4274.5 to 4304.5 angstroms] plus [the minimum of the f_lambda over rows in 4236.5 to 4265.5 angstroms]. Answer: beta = 222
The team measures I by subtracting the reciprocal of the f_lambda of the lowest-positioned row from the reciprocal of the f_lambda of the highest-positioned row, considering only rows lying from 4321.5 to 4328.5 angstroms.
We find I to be 0.0000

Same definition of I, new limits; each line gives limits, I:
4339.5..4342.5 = -0.0001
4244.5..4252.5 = -0.0006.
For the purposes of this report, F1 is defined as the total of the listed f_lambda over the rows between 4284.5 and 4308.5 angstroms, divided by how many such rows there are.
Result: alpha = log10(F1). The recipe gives 2.10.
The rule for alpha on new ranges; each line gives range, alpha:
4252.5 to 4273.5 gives 2.09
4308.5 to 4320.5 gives 2.10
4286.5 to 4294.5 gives 2.09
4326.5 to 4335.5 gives 2.10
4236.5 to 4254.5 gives 2.04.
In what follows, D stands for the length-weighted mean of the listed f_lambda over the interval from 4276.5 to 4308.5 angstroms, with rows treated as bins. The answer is 126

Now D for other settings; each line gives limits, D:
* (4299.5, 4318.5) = 125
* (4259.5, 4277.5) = 126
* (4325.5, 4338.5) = 124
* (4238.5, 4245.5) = 112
